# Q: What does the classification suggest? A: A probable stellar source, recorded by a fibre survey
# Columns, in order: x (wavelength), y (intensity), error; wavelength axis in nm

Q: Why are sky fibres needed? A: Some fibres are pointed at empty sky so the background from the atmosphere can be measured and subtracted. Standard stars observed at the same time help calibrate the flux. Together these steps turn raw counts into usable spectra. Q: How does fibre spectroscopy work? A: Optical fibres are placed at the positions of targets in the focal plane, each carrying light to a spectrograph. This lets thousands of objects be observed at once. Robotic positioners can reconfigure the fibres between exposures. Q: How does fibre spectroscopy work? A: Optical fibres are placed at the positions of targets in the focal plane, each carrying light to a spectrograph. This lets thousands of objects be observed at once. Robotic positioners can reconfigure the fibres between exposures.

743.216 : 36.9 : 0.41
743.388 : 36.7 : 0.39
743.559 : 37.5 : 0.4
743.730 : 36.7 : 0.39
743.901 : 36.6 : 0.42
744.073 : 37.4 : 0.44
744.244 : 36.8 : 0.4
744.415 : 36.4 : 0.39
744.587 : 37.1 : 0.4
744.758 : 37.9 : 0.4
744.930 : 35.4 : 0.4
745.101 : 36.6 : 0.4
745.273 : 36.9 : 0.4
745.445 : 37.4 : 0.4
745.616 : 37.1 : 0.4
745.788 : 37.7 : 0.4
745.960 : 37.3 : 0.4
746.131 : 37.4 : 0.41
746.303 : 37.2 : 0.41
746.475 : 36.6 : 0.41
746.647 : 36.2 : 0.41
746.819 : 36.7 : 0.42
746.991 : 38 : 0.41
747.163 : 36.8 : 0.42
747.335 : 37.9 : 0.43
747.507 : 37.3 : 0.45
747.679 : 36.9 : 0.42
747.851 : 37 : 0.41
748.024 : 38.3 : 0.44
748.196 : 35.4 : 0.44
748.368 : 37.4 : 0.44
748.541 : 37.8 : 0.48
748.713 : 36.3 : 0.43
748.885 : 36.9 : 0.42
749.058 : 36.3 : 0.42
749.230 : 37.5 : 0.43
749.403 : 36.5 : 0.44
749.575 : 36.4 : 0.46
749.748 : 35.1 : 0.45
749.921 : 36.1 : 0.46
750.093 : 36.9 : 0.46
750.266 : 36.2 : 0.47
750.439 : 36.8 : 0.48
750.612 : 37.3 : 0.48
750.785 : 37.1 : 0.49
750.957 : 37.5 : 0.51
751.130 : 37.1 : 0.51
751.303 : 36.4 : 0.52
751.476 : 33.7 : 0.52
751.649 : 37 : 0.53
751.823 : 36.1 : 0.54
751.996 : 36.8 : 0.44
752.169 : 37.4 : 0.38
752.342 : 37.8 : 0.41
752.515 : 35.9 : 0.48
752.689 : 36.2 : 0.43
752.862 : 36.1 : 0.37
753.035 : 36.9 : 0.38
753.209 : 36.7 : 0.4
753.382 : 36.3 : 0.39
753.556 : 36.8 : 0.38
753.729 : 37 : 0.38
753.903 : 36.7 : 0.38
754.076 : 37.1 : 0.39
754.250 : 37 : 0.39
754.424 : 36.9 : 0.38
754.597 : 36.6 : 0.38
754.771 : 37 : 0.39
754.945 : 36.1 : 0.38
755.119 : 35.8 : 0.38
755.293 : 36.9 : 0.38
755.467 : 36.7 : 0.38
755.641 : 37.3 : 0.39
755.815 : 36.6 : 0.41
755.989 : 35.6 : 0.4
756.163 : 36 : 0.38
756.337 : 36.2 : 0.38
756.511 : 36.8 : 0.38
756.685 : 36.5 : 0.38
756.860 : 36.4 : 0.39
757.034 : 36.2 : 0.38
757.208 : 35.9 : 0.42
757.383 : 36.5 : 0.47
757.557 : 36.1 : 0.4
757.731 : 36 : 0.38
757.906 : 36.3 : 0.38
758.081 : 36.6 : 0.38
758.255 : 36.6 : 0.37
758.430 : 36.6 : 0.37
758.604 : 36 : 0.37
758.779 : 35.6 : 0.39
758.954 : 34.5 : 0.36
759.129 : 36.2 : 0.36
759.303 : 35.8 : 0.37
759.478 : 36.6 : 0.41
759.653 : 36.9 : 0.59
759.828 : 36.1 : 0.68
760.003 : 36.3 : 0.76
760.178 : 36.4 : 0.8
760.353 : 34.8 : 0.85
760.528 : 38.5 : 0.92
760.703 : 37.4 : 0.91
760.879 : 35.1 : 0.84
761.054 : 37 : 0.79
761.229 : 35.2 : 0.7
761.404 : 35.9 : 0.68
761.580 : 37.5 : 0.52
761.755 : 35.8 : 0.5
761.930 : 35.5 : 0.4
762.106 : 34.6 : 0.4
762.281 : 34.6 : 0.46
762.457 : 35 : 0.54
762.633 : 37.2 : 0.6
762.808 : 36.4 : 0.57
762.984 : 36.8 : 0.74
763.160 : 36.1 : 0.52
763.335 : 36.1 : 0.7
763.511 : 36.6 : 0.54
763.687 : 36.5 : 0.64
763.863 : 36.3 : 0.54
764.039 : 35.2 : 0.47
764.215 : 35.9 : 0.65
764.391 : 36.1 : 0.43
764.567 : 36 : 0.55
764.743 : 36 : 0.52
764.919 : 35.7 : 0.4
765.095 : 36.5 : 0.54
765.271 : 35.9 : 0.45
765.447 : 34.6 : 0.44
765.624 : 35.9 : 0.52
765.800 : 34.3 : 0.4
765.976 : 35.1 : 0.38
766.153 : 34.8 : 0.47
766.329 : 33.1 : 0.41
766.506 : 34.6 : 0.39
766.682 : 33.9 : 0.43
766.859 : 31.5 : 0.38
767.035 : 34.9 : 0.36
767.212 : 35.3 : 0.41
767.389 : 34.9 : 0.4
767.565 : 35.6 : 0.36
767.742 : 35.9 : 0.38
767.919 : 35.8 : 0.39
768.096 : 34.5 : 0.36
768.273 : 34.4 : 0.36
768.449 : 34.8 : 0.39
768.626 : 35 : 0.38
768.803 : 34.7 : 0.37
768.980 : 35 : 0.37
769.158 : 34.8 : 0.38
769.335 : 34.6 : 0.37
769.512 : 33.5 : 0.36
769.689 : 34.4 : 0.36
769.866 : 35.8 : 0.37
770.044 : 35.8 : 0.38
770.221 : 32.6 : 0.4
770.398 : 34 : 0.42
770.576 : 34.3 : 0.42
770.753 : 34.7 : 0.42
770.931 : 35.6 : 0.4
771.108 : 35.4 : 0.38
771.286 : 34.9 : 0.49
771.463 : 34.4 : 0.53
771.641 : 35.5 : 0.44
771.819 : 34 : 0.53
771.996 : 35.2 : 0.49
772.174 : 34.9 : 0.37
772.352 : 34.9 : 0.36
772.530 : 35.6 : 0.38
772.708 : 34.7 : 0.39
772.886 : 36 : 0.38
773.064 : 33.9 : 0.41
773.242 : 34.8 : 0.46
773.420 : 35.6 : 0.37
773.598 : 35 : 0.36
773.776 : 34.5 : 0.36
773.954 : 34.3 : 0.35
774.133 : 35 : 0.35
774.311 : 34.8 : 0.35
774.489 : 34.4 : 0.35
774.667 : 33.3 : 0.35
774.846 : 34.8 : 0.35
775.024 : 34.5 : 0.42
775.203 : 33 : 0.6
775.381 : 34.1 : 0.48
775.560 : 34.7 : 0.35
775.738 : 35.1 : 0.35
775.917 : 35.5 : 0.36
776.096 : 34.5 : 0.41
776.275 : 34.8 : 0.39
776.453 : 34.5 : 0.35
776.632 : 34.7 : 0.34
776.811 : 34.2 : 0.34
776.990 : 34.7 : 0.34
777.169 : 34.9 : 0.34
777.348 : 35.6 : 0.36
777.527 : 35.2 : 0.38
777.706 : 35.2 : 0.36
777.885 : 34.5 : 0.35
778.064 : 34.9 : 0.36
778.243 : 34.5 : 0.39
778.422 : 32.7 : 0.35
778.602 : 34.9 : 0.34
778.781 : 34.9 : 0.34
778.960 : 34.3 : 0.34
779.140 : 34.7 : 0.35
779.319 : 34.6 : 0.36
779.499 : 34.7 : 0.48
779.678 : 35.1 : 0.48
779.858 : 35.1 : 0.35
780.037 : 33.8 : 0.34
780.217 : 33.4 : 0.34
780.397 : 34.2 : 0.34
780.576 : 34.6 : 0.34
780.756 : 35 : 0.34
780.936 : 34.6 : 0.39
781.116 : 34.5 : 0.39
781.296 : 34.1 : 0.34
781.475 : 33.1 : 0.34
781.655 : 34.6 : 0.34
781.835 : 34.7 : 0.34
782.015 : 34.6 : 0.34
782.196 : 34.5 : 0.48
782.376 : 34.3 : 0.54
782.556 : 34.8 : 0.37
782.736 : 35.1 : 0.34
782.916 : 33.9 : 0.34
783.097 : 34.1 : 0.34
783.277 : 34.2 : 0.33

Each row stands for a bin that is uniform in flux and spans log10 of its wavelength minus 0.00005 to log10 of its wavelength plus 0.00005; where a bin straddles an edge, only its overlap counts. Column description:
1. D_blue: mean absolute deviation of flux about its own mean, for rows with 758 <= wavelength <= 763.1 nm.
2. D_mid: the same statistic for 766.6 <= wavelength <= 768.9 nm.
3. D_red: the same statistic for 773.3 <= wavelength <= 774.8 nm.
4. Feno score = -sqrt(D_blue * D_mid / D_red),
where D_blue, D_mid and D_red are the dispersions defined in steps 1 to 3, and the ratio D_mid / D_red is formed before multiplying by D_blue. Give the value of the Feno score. -1.1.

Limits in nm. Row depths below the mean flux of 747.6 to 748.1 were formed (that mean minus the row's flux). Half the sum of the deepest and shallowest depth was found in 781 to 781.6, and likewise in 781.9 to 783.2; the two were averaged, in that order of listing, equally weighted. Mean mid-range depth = 3.2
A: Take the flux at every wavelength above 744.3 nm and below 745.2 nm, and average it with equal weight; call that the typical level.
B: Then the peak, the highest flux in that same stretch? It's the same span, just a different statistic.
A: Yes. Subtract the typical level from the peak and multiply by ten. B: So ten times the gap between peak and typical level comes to 12.2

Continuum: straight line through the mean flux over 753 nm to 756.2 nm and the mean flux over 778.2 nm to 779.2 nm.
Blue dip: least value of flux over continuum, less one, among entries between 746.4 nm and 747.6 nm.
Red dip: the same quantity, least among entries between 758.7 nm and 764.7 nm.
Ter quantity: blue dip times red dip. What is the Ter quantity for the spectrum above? 0.0015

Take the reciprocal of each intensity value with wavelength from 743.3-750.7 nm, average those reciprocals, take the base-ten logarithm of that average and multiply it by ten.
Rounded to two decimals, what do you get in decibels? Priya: -15.67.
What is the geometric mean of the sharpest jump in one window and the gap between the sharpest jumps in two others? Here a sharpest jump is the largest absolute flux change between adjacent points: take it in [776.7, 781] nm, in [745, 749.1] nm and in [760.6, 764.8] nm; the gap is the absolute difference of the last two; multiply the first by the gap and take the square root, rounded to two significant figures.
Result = 1.1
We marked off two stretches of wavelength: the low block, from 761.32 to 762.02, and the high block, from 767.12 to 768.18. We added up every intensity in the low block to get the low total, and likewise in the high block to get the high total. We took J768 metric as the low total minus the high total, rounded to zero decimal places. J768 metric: -67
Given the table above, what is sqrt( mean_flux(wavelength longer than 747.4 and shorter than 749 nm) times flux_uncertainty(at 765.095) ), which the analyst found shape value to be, 4.5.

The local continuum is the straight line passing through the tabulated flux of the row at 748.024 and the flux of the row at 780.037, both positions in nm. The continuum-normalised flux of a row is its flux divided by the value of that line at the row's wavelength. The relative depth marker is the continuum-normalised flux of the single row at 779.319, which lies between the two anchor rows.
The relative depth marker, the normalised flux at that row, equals 1.02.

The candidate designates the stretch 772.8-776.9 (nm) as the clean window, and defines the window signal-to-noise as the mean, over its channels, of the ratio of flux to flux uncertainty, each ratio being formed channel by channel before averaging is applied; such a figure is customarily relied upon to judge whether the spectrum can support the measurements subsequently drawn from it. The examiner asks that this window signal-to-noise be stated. 91.9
